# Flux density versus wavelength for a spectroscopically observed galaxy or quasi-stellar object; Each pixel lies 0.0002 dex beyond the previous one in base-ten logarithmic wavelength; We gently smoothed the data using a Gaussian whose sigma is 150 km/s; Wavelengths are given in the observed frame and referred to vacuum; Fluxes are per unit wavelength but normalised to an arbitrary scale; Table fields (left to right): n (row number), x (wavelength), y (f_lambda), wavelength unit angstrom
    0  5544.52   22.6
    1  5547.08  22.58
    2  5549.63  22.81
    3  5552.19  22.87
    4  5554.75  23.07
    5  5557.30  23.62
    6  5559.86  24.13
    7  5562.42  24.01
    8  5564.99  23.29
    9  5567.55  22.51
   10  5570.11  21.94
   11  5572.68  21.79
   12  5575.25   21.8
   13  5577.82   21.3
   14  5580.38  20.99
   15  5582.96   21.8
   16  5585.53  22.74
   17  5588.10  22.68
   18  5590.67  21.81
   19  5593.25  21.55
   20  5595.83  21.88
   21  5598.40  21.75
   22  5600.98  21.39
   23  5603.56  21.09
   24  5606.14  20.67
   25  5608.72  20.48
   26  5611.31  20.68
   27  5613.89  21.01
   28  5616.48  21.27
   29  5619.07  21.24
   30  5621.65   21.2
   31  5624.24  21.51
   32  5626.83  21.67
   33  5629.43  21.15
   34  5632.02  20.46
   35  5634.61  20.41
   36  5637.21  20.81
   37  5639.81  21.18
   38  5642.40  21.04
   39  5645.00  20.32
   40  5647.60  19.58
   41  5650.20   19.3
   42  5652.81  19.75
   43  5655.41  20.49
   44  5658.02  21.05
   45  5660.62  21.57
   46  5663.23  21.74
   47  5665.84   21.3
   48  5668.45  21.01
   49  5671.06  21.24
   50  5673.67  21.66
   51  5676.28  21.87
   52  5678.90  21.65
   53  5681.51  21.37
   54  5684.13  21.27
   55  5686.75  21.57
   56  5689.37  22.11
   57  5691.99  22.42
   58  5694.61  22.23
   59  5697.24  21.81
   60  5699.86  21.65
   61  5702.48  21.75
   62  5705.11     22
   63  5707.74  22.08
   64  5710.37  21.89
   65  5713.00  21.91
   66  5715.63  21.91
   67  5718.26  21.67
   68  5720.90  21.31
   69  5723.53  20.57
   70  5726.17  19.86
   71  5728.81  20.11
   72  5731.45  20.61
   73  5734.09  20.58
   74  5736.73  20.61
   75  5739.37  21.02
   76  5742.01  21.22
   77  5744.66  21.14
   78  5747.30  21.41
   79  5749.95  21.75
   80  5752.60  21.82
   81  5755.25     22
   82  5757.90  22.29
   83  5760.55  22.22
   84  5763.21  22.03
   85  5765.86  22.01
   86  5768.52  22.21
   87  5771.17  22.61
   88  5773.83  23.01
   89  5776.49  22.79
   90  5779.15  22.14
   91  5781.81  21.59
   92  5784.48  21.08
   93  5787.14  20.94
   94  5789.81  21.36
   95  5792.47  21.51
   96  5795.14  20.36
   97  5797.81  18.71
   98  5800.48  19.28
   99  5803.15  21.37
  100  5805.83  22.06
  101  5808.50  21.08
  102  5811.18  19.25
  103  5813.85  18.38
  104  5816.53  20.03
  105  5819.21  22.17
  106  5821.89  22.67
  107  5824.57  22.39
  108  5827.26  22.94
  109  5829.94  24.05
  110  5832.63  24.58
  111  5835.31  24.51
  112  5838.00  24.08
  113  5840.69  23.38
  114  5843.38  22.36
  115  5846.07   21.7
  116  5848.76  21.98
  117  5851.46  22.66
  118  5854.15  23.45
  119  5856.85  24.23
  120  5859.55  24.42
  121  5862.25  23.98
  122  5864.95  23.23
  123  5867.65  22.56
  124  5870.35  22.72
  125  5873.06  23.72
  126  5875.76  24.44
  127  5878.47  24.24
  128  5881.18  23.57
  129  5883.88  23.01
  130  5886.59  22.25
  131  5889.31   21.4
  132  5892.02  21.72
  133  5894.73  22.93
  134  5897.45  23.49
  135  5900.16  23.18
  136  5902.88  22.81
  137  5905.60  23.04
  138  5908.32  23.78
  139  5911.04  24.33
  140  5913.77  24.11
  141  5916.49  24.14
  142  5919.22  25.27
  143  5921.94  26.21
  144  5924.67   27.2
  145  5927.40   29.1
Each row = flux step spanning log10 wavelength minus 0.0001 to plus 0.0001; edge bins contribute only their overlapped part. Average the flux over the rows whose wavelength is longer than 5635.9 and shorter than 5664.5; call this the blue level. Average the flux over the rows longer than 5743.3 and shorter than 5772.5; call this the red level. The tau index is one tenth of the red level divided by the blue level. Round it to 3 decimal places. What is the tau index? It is 0.106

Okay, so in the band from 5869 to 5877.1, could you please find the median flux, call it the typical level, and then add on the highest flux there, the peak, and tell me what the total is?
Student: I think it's 48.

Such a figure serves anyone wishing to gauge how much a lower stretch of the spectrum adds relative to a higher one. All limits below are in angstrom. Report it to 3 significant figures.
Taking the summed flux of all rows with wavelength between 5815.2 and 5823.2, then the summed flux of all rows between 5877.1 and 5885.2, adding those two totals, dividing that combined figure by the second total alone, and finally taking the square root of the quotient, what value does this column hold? 1.38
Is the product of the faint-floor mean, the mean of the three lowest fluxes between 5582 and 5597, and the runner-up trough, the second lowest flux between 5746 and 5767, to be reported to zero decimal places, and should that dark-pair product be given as 472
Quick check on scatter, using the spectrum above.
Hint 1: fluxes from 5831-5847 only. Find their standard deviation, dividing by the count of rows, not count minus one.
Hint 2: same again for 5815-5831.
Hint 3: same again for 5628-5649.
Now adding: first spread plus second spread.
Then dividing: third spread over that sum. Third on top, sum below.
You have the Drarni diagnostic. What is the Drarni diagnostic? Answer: 0.22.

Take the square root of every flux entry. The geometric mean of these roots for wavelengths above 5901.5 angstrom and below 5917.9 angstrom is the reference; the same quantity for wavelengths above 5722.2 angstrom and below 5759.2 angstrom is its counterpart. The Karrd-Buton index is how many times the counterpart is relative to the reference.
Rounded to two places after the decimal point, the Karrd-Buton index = 0.94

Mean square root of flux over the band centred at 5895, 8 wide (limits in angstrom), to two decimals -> 4.77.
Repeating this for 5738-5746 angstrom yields 4.60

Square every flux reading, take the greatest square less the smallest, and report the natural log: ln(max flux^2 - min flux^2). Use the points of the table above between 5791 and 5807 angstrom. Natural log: 4.92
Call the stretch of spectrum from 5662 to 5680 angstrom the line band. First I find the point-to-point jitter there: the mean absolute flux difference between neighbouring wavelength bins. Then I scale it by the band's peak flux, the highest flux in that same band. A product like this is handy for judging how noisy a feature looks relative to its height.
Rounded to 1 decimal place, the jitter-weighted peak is 6.6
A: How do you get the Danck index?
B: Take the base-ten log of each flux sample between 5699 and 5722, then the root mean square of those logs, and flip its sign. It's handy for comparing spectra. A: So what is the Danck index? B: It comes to -1.34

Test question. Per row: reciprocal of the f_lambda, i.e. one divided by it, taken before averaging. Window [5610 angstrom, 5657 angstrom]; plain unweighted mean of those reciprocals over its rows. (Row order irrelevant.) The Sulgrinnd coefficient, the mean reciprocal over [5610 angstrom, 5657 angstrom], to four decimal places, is 0.0483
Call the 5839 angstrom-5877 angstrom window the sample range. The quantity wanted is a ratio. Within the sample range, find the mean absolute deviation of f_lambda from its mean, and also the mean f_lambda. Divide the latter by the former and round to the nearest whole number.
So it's 31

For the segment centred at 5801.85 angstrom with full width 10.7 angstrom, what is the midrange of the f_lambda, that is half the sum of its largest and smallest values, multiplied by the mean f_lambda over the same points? 415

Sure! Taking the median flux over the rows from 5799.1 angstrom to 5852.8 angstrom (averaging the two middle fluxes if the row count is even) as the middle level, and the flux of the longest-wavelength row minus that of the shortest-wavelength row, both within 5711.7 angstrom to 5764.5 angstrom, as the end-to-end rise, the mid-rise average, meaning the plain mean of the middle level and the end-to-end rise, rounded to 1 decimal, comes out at 11.2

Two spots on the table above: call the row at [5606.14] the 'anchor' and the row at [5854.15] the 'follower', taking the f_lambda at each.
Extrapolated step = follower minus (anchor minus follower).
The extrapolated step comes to 26.2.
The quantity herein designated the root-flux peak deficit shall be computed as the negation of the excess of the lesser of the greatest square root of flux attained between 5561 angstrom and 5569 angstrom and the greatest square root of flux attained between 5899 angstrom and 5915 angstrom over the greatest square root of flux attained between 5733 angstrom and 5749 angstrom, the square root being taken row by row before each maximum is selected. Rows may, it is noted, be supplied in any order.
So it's -0.27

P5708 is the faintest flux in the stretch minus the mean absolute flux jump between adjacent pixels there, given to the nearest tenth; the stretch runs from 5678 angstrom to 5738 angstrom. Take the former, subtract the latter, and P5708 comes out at 19.6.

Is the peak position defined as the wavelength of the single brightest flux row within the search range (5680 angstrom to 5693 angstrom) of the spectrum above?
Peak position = 5691.99 angstrom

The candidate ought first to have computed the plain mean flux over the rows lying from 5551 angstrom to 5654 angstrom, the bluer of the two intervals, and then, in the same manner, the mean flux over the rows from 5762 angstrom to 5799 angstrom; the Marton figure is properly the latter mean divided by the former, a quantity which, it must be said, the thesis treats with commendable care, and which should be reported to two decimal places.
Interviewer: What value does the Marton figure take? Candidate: 1.00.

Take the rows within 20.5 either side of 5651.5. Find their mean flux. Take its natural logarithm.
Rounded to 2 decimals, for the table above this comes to 3.03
